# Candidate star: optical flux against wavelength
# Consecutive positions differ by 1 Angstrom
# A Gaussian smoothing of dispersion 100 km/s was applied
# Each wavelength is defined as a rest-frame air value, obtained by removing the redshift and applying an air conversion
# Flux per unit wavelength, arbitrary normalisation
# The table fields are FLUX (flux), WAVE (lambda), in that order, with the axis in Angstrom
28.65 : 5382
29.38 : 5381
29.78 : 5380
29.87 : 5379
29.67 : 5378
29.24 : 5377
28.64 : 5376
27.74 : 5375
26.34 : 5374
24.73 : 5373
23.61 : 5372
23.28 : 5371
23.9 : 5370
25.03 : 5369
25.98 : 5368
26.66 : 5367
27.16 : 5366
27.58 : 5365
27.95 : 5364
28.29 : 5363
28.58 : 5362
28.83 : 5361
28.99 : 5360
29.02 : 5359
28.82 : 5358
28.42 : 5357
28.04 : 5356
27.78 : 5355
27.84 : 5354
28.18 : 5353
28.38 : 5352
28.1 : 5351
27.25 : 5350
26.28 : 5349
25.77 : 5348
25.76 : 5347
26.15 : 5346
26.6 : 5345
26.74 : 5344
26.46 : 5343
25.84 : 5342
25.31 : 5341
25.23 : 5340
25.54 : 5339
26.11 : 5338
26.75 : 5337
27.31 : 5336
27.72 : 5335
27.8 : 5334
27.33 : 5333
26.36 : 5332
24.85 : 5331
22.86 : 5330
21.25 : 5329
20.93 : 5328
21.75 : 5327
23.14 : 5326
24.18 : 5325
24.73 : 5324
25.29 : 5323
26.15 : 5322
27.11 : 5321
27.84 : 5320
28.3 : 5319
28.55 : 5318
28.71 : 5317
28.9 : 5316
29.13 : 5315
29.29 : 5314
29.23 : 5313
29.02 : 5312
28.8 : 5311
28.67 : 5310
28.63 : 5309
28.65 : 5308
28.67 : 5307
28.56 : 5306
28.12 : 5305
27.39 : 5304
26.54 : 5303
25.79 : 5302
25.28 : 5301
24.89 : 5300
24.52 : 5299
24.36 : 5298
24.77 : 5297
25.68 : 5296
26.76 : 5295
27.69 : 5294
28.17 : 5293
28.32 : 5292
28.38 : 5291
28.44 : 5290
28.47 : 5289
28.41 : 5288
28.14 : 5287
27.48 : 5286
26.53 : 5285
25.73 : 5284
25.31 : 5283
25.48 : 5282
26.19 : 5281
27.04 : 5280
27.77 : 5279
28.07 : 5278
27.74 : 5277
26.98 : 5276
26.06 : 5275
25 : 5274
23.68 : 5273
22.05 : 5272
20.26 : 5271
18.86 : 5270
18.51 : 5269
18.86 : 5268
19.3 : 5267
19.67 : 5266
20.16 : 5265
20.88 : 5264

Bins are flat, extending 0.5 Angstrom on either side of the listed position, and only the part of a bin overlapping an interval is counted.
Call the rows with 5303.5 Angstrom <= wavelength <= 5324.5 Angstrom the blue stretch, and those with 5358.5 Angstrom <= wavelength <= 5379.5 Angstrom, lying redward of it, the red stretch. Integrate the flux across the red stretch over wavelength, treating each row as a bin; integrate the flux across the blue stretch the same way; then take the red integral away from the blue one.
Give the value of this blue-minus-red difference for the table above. 19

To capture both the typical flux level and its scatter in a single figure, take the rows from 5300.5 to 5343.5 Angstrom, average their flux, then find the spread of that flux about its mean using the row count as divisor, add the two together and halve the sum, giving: 14.4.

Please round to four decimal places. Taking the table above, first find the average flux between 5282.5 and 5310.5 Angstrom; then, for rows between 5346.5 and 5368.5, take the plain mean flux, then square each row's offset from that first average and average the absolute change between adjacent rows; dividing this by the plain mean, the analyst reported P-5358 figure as 0.0220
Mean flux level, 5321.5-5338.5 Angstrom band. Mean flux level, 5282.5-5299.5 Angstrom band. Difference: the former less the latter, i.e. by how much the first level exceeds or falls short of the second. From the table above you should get -1.9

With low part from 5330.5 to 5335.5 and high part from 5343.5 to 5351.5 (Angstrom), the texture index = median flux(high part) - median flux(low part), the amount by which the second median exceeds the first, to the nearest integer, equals -1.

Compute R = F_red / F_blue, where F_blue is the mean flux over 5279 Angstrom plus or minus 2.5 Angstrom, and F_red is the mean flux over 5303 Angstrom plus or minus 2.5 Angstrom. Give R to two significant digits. 0.97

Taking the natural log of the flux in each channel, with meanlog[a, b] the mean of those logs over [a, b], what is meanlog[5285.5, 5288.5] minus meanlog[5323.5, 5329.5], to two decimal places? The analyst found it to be 0.21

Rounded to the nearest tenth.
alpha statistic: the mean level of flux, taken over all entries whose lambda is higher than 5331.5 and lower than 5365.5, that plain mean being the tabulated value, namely 27.3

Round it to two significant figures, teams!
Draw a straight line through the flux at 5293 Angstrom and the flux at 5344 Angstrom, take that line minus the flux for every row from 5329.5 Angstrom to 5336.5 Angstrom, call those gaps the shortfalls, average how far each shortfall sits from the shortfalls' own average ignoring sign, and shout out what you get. 1.4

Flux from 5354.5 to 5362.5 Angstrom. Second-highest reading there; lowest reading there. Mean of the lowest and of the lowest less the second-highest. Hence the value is 13.3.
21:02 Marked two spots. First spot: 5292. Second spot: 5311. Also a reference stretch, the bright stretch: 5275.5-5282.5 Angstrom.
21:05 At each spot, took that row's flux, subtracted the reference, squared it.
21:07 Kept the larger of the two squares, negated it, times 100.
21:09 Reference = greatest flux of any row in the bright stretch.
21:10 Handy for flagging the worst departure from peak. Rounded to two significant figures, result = -53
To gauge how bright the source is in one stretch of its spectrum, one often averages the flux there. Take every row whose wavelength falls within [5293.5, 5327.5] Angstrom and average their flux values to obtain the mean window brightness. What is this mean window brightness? 26.9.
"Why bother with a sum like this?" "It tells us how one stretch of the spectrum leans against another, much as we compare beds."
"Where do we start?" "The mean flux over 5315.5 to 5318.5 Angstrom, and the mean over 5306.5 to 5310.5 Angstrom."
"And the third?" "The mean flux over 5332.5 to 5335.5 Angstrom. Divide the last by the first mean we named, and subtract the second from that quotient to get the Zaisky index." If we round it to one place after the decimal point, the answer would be -27.7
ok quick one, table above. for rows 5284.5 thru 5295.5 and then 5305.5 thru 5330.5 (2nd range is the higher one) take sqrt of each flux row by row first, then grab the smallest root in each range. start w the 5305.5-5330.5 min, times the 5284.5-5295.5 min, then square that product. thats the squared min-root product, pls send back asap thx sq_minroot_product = 555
